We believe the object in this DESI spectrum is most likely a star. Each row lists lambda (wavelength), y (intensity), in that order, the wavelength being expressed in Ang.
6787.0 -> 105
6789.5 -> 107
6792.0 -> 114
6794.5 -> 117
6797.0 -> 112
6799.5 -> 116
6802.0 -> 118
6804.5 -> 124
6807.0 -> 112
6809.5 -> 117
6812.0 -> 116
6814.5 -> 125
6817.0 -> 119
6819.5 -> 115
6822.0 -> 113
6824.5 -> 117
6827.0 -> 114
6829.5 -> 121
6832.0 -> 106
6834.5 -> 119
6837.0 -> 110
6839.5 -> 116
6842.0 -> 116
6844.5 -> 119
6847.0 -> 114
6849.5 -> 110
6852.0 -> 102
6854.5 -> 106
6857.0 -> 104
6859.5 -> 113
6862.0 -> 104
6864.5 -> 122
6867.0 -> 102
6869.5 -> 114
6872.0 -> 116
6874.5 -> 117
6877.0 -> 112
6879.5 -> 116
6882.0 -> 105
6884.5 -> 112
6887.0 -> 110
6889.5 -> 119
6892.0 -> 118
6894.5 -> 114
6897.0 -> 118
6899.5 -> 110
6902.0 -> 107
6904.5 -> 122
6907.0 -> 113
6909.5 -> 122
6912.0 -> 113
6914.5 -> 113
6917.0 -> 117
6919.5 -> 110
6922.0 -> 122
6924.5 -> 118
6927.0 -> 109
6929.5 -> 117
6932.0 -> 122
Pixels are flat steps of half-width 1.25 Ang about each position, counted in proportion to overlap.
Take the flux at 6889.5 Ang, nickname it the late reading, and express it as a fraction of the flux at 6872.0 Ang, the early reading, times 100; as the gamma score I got 103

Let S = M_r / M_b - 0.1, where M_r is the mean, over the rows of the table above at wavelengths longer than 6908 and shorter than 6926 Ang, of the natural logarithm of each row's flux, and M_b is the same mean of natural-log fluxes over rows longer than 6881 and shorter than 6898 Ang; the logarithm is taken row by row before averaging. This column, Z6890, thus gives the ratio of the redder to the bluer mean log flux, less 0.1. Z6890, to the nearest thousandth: 0.905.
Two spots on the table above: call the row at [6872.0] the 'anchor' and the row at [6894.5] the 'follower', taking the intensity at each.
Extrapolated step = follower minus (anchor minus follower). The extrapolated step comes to 112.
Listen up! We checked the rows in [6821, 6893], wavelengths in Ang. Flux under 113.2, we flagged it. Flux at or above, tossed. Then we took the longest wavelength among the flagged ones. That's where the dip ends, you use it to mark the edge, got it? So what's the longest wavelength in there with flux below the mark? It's 6887.0 Ang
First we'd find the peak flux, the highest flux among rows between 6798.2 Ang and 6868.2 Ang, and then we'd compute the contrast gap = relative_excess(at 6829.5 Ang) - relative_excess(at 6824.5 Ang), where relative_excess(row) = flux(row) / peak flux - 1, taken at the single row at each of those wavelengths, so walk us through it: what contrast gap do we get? 0.03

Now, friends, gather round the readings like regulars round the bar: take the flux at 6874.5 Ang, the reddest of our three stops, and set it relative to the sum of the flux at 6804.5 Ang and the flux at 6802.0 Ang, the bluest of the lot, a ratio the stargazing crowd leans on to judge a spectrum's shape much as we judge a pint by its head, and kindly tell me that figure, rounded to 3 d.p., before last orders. 0.483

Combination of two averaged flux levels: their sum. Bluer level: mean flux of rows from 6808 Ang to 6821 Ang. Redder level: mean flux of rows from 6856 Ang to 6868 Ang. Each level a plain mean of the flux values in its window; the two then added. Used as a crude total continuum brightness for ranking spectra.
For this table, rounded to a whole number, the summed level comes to 227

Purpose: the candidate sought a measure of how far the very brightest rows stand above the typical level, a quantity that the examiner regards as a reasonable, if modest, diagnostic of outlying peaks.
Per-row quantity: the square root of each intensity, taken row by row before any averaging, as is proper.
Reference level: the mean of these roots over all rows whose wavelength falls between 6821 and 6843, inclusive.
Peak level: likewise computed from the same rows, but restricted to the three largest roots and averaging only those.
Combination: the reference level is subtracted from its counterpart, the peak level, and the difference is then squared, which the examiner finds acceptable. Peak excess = 0.041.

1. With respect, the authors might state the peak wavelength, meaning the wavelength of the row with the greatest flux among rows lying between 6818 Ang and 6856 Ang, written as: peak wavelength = 6829.5 Ang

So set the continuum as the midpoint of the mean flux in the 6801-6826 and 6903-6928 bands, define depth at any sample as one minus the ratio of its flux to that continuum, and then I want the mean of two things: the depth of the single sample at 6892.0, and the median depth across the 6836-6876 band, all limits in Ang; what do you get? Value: 0.01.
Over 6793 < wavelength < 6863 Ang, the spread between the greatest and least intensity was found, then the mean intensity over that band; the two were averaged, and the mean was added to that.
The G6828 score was 183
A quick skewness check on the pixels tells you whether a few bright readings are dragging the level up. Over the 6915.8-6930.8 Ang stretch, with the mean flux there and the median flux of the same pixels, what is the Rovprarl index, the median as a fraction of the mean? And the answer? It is 1.01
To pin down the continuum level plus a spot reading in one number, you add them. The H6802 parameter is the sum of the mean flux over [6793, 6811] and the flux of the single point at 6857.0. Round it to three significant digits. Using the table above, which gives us 221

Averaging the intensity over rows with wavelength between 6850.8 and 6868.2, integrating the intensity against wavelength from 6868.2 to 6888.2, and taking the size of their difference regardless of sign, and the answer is 2147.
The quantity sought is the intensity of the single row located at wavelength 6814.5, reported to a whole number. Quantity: 125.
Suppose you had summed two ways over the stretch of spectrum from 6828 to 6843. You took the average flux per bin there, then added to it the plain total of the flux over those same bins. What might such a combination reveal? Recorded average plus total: 803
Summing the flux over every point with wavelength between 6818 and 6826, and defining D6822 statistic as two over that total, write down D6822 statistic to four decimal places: 0.0058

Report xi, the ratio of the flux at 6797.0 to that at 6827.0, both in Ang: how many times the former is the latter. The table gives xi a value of 0.98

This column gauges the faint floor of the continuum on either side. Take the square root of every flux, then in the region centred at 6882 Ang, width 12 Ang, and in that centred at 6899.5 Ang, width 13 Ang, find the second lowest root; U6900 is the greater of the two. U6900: 10.49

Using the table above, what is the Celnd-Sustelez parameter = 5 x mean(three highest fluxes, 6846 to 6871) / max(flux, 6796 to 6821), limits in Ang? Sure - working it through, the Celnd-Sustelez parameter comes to 4.67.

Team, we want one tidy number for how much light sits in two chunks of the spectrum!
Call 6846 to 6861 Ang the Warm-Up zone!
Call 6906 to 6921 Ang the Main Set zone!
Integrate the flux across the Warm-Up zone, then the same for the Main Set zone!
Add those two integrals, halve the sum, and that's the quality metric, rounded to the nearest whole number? 1671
